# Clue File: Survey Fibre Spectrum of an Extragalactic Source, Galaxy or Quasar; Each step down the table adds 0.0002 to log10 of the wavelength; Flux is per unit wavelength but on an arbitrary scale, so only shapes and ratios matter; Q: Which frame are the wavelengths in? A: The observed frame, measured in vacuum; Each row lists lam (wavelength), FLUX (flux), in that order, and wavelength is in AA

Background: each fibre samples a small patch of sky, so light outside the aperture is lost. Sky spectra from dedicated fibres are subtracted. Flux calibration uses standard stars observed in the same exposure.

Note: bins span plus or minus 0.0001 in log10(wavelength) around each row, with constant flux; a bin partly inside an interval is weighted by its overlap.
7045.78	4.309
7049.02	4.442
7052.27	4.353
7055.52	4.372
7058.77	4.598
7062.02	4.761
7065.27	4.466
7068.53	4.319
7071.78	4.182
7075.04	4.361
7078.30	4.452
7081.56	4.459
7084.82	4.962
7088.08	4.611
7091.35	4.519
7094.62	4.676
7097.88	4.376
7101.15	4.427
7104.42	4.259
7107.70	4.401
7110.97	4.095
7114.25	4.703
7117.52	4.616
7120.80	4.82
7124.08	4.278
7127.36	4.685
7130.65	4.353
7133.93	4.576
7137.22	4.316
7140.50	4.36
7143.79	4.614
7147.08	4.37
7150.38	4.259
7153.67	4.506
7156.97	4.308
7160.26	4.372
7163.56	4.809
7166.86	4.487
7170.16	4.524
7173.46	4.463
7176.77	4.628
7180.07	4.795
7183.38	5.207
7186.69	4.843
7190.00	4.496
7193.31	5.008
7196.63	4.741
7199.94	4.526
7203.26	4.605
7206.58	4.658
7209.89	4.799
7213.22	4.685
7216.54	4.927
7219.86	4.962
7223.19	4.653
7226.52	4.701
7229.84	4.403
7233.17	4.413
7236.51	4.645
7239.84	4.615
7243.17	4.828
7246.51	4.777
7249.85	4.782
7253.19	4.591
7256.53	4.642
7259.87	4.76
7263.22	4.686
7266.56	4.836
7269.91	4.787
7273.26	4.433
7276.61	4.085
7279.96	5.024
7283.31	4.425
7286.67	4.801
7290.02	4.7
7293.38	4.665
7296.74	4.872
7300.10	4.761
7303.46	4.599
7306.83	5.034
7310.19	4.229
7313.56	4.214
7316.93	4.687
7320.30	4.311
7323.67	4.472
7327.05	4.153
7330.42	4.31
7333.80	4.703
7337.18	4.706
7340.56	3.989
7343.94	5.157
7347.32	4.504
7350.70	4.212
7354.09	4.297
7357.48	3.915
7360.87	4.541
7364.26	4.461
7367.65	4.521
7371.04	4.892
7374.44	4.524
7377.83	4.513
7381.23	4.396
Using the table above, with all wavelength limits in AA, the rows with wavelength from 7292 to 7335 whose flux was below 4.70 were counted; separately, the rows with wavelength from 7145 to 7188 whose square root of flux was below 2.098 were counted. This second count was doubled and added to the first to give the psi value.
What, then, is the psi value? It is 17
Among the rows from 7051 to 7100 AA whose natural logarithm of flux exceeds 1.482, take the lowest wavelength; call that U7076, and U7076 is 7058.77 AA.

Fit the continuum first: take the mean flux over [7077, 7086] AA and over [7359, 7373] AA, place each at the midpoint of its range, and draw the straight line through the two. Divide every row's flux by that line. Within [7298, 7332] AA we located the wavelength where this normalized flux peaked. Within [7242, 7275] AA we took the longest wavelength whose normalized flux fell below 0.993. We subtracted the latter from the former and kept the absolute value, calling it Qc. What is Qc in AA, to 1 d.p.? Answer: 33.6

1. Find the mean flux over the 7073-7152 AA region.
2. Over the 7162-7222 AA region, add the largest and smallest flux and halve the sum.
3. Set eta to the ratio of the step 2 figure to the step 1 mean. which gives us 1.08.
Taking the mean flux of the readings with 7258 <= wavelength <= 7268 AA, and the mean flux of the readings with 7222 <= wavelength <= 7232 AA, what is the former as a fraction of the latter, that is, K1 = 1.04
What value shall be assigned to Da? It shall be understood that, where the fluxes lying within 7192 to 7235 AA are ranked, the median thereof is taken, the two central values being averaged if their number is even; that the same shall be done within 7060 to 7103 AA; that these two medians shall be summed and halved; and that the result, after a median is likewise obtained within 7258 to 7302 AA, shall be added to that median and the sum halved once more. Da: 4.666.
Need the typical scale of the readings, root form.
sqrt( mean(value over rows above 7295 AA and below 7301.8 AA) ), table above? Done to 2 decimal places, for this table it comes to 2.19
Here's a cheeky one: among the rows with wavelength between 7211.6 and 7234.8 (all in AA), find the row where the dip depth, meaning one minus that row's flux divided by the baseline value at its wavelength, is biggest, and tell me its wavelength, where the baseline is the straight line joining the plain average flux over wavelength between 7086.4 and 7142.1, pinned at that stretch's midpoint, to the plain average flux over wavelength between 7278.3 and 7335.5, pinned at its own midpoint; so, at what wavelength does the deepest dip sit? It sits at 7229.84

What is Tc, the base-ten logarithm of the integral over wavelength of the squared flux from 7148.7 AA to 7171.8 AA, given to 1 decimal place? 2.7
